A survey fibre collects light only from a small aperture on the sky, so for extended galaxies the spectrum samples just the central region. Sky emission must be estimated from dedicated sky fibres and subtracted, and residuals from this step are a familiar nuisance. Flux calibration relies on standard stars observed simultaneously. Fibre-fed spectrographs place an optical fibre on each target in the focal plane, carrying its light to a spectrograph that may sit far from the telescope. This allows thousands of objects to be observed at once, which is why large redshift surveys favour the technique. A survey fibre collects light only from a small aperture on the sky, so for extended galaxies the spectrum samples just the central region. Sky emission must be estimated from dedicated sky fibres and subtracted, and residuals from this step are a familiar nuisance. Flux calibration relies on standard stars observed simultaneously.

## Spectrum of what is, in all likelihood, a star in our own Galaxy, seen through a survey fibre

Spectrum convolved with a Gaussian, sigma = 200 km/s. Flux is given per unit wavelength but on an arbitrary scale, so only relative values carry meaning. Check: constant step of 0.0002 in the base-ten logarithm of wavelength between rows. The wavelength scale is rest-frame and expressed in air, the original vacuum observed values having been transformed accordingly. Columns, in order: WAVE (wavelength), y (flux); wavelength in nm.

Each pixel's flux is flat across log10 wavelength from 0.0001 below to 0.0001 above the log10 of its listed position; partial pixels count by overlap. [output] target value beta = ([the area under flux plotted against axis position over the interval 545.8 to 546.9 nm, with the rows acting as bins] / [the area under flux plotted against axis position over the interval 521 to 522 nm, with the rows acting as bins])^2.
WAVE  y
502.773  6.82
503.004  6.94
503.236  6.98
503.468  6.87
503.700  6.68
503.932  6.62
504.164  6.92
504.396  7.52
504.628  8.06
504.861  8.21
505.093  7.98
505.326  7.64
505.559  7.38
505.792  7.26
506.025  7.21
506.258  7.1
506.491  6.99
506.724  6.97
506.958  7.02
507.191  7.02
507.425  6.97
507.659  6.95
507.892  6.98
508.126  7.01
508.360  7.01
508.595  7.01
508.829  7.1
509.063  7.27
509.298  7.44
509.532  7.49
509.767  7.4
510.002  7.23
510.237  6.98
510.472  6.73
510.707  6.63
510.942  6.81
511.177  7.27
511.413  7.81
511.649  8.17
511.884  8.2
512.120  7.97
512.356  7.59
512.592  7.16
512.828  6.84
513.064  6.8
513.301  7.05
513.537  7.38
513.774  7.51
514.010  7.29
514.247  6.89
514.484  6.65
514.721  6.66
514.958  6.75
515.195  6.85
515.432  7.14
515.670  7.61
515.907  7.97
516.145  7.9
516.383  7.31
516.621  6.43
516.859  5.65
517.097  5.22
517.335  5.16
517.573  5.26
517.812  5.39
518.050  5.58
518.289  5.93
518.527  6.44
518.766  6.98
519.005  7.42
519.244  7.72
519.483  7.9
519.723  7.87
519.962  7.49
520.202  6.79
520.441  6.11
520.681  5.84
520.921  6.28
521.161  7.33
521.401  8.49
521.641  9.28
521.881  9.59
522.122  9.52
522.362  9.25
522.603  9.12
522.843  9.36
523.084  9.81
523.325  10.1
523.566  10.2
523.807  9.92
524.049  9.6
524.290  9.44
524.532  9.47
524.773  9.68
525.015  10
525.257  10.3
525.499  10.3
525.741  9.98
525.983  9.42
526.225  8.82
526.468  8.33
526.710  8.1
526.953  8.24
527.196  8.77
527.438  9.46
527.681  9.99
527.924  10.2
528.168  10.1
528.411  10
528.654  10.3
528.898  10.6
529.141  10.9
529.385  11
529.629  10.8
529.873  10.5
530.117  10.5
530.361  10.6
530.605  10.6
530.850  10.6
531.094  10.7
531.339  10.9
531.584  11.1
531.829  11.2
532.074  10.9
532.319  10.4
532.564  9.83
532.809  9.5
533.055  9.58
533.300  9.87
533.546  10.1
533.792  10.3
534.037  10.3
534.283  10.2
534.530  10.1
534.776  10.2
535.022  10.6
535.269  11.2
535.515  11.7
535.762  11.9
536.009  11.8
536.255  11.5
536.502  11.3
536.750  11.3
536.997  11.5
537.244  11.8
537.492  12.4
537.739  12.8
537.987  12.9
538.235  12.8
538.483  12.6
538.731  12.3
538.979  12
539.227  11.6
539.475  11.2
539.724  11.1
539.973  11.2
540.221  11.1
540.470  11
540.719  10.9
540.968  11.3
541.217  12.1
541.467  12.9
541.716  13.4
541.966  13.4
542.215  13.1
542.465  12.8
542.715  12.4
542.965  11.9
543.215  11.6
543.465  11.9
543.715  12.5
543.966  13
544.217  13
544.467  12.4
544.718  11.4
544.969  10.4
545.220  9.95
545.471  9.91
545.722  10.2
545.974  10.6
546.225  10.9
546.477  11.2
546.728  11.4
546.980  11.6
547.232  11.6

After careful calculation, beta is 2.0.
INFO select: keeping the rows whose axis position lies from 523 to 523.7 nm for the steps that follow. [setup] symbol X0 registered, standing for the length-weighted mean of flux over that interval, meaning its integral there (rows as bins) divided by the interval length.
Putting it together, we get 10.0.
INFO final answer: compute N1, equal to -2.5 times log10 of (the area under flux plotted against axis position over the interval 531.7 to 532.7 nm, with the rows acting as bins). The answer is -2.6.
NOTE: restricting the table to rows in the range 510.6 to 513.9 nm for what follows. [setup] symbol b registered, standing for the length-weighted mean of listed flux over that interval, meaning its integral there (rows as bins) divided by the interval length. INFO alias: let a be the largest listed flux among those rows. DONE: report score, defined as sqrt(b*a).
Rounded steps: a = 8.2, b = 7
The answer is 7.8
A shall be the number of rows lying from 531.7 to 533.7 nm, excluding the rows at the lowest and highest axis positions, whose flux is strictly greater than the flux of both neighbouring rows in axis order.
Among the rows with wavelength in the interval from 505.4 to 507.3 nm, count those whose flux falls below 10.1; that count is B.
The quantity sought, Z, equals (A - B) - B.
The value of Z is -16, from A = 0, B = 8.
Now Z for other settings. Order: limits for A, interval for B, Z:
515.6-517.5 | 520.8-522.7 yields -15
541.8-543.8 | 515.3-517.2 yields -16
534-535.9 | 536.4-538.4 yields 0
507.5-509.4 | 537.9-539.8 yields 0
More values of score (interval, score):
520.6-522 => 8.7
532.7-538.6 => 12.0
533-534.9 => 10.2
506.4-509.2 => 7.1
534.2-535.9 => 11.4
